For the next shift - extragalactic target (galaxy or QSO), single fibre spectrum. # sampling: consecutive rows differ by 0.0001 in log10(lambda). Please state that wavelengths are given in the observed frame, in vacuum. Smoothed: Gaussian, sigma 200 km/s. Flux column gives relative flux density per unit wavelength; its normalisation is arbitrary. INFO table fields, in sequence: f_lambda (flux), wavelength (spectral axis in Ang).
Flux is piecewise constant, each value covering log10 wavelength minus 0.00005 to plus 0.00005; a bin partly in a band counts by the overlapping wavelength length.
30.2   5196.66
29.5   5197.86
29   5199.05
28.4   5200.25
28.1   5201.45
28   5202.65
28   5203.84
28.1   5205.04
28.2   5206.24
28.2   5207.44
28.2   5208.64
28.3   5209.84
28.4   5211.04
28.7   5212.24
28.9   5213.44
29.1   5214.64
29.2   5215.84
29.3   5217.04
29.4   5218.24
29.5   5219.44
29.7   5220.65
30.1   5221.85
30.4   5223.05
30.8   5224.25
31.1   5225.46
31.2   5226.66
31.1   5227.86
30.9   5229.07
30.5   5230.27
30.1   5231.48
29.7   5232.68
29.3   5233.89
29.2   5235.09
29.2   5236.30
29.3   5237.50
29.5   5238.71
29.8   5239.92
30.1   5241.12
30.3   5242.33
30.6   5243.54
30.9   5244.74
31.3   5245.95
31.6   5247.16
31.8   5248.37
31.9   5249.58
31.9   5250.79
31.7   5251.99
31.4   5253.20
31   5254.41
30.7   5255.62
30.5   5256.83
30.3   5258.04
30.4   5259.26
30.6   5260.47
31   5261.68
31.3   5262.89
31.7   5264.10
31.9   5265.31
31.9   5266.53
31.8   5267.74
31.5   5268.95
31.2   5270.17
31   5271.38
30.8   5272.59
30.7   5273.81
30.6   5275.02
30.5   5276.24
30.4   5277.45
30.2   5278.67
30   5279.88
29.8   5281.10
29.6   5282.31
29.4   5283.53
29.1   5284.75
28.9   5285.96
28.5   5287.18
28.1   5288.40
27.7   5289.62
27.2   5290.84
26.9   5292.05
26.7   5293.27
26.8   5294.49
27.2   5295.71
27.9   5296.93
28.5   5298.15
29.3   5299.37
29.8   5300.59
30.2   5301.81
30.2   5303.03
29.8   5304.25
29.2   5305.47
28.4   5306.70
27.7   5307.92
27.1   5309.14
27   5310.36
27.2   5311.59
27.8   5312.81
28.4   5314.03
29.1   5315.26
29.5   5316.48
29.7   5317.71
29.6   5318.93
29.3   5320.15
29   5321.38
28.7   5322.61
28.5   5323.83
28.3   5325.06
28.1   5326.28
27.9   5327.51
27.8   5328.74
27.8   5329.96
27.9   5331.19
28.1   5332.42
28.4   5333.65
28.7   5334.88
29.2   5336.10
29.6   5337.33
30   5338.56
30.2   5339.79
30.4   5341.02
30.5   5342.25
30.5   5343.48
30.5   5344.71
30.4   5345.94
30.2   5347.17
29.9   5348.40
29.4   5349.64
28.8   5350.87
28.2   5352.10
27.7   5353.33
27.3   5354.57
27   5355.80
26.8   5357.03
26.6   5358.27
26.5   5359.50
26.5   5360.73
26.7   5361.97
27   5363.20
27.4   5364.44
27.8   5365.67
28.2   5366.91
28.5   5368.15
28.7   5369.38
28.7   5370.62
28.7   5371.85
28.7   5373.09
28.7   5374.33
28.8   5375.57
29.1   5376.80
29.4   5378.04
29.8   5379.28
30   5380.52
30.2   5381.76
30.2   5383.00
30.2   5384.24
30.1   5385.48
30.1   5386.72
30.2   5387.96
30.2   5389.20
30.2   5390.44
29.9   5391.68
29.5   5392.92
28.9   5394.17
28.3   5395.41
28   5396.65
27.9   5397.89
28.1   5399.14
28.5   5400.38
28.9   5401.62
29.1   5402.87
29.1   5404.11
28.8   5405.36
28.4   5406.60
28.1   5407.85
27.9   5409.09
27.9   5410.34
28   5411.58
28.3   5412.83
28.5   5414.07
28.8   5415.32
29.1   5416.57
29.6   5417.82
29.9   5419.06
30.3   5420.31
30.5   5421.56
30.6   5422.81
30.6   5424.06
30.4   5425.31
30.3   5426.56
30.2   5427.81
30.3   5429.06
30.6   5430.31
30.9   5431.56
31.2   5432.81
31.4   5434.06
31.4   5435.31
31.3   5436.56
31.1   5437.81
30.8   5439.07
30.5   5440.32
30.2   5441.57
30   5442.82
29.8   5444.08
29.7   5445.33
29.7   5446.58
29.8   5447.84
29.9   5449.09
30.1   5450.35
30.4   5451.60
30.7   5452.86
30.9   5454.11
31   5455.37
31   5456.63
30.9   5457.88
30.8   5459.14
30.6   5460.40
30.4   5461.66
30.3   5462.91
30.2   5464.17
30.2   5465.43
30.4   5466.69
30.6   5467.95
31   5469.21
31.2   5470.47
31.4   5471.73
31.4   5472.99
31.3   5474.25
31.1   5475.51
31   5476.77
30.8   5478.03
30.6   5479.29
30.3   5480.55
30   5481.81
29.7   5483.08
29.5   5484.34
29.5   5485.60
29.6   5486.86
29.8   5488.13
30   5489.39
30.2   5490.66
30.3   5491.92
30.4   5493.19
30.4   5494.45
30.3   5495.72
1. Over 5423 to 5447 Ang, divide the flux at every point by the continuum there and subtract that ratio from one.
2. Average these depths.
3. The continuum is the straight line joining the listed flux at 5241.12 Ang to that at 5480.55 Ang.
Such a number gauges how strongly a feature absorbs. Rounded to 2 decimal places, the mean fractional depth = -0.01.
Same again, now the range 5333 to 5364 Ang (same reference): 0.05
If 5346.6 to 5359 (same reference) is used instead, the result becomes 0.07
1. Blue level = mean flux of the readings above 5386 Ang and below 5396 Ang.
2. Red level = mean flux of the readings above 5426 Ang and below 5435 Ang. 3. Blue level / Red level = 0.97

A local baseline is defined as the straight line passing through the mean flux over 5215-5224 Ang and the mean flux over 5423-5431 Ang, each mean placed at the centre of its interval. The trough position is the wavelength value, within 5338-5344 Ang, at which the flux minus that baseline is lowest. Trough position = 5338.56 Ang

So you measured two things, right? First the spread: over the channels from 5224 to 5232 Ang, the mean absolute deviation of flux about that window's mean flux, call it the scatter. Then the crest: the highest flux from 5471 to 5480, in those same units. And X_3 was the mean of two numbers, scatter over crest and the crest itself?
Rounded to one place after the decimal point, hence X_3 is 15.7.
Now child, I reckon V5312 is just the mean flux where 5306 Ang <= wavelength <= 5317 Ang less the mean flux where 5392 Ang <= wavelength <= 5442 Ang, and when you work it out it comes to -1.5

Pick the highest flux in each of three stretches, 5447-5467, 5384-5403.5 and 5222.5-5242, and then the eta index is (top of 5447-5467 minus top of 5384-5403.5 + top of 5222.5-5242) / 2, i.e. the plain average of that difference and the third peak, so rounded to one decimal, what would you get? 16.0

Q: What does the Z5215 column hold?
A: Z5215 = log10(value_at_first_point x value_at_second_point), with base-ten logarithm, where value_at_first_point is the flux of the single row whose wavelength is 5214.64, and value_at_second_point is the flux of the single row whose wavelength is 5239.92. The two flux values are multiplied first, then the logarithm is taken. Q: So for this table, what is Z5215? 2.938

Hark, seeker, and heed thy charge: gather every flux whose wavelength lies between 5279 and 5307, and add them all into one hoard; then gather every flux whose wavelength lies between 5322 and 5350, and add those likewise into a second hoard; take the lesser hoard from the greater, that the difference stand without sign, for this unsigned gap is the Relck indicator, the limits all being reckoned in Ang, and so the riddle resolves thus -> 12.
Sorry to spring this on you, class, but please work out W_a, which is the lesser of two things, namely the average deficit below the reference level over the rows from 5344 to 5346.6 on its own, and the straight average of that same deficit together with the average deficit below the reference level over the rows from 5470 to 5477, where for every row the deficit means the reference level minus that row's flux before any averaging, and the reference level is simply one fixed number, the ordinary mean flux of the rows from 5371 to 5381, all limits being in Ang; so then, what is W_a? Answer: -1.7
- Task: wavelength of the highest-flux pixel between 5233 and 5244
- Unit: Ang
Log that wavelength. 5243.54 Ang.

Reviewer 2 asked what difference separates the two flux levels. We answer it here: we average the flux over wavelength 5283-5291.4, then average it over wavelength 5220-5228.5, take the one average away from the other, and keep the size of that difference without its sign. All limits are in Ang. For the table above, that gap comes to 2.21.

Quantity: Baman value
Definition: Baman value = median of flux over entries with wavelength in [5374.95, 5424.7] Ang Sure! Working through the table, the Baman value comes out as 29.1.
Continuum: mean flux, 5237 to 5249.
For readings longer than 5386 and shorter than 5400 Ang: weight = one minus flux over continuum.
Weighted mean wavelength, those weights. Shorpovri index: 5395.6 Ang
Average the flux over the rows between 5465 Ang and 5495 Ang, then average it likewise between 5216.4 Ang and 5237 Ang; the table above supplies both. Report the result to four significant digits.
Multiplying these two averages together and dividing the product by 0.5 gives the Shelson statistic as 1832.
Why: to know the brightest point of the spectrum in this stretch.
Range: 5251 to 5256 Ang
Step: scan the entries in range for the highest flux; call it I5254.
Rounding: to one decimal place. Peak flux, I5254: 31.7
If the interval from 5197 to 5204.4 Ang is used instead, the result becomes 29.5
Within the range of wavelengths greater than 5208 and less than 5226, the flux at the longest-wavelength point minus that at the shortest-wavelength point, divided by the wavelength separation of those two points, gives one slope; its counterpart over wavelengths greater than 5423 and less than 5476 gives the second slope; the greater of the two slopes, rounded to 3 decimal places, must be 0.172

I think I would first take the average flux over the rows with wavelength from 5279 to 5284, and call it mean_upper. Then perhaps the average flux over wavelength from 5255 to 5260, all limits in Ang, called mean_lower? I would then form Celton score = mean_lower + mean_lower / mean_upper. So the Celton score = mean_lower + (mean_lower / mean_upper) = 31.5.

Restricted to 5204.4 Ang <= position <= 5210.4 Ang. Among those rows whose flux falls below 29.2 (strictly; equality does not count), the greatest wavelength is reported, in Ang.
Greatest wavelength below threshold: 5209.84 Ang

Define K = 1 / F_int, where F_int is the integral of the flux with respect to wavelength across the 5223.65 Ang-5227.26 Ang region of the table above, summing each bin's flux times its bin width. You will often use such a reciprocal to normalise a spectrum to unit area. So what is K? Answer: 0.0089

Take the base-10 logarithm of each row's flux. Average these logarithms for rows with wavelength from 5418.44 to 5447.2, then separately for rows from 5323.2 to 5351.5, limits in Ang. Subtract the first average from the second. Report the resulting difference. -0.020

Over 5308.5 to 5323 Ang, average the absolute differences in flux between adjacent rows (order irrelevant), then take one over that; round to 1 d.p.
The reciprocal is 2.9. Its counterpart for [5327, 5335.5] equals 6.0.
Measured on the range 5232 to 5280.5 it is 4.7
